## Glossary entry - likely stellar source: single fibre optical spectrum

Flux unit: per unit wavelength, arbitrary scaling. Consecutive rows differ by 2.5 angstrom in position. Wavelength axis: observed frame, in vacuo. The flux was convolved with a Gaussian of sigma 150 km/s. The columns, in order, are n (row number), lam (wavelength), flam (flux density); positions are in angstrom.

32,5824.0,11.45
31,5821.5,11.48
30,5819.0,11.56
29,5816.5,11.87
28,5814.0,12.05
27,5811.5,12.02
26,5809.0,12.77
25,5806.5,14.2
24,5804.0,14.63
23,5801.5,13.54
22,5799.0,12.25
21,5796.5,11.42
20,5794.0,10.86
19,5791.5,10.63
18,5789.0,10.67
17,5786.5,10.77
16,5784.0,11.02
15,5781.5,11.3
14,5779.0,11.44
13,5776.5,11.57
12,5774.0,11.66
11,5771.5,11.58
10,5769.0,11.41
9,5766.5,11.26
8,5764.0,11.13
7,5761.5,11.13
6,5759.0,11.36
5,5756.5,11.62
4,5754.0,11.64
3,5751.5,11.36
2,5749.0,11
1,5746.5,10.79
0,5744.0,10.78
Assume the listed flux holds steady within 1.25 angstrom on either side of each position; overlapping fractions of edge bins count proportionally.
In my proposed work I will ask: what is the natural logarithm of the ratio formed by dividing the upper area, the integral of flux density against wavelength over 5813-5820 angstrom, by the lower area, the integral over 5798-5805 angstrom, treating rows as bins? -0.13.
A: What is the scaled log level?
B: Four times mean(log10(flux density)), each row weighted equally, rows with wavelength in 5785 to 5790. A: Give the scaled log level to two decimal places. 4.12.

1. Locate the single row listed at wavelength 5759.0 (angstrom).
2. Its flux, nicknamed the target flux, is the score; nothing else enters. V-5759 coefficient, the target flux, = 11.36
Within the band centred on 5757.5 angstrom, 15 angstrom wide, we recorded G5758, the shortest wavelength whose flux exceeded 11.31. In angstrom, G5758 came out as 5751.5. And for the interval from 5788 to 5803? 5796.5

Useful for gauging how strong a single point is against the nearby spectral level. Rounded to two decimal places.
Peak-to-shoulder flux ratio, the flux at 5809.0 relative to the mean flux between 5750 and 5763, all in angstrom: 1.12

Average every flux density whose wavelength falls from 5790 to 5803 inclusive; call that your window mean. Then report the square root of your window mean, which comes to 3.43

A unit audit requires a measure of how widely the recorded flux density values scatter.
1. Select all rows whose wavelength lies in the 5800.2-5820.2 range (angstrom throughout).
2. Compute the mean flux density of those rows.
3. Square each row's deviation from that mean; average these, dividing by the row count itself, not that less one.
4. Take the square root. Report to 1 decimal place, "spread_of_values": 1.1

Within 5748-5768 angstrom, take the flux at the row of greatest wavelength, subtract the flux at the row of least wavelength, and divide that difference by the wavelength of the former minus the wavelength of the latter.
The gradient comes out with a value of 0.01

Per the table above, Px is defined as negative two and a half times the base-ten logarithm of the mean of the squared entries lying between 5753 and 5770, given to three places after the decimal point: -5.278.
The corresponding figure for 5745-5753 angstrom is -5.217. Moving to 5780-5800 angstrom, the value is -5.232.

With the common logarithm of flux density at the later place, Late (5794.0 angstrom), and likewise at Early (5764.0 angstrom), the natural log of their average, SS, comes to 0.040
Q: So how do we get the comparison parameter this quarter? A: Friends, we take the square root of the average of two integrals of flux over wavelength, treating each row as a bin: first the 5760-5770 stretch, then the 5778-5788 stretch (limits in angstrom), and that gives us 10.6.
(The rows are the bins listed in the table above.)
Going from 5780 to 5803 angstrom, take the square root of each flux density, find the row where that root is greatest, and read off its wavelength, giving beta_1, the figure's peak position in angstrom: 5801.5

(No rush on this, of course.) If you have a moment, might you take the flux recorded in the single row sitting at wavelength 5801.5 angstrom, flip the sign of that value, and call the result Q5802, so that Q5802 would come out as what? -13.5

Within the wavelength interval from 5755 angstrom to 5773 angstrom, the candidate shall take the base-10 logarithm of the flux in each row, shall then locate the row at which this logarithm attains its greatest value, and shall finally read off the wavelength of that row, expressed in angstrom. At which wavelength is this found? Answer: 5756.5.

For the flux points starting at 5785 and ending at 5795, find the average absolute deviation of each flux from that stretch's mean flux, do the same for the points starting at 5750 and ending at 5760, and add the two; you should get 0.2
